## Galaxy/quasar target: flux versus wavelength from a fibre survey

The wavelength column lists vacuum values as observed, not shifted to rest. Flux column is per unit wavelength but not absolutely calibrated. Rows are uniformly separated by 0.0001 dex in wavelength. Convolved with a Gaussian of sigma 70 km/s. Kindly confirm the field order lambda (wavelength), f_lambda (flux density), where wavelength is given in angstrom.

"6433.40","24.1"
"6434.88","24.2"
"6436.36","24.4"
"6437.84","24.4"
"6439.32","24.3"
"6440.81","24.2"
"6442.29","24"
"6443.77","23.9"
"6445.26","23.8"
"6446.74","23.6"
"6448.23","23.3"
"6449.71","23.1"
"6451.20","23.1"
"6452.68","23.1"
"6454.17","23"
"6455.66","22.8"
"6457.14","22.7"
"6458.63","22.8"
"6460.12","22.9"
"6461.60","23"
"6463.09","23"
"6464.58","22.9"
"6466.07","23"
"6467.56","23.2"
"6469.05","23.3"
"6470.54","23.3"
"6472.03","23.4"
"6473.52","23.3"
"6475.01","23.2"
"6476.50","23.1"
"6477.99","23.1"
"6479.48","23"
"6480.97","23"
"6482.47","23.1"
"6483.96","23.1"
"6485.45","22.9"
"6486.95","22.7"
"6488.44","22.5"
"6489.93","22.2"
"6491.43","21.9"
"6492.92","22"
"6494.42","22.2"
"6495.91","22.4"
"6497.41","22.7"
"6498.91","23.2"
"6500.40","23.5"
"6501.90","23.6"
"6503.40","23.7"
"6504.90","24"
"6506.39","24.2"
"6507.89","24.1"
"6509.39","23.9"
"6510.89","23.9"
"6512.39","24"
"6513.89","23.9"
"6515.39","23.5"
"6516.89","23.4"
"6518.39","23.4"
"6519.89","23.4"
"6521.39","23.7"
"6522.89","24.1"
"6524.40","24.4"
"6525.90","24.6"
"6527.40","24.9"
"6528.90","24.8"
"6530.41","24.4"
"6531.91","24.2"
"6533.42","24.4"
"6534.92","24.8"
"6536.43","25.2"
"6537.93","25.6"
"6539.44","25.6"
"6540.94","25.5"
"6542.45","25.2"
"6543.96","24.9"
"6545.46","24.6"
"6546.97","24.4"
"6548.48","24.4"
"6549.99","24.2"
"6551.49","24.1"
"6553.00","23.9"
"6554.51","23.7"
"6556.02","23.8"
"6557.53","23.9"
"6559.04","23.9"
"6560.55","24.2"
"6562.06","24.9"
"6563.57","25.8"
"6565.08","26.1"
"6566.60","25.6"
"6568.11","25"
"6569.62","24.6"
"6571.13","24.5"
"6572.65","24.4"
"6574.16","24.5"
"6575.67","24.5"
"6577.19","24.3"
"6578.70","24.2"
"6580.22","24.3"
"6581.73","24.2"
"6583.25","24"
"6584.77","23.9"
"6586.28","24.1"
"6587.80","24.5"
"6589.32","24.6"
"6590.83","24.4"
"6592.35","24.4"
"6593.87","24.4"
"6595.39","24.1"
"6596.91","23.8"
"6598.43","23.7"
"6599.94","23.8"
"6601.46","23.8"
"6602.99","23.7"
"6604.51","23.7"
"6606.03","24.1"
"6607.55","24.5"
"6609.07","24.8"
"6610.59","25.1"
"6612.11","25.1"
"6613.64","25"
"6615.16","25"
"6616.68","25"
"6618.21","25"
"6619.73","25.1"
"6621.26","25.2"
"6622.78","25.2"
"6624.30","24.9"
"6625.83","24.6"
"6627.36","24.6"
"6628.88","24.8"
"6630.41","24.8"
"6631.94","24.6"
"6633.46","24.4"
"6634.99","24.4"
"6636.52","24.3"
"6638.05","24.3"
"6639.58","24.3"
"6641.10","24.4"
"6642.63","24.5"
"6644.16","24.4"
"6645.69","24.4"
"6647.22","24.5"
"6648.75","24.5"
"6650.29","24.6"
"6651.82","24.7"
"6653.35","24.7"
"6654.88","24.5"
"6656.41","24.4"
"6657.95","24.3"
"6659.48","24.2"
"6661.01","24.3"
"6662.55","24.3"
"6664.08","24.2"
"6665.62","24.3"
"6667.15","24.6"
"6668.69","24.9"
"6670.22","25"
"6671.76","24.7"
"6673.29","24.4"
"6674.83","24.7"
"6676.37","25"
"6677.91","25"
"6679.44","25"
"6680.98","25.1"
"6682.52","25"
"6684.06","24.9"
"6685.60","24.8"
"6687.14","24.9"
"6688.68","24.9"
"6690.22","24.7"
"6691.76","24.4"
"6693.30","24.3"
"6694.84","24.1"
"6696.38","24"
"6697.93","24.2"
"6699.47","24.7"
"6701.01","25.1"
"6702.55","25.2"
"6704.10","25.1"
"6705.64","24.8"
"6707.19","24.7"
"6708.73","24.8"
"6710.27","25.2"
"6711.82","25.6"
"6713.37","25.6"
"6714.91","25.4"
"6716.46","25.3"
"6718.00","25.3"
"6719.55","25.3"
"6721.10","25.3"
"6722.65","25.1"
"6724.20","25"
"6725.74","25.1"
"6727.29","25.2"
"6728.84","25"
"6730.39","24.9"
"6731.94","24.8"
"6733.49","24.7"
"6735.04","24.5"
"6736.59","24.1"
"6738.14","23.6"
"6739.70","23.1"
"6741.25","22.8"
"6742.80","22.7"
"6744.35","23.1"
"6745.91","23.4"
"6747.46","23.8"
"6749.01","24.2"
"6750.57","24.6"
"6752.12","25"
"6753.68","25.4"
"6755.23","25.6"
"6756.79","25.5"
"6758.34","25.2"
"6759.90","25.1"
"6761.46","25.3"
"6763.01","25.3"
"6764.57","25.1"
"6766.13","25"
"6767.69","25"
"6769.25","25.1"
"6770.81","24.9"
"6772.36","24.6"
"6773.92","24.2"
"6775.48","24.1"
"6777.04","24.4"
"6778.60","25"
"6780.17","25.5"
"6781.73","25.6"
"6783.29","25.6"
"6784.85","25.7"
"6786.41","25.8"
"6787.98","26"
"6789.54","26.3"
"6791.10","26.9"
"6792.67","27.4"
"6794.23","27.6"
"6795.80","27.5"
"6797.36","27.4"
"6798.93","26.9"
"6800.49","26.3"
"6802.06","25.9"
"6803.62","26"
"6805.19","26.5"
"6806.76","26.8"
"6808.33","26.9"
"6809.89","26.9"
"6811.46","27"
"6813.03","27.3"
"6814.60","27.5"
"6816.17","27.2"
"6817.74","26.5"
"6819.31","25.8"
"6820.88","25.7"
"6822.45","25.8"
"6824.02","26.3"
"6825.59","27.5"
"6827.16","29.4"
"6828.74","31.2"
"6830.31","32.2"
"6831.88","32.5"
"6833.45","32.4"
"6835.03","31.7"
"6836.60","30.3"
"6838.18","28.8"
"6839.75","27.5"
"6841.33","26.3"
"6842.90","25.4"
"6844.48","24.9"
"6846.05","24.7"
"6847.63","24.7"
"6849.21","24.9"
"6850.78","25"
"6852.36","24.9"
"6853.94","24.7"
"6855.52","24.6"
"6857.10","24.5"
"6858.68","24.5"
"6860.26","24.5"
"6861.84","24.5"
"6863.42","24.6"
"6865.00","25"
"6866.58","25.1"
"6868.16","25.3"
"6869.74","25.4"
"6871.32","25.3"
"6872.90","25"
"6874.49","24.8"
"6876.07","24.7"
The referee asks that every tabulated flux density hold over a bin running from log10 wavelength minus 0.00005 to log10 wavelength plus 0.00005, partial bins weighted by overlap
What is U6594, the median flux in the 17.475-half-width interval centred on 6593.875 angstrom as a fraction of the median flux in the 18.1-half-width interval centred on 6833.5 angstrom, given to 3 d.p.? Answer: 0.913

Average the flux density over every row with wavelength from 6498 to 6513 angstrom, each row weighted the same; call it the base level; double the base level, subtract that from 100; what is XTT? 52.4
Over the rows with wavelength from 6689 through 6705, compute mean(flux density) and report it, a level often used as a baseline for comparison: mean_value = 24.6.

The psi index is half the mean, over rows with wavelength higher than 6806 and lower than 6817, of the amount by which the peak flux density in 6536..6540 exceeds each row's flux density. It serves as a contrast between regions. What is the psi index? -0.74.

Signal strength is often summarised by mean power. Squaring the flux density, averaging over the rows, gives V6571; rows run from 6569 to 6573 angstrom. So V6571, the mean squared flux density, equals 600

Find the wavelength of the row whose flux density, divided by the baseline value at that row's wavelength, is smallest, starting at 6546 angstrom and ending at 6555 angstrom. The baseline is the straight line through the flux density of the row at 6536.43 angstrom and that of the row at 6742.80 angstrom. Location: 6554.51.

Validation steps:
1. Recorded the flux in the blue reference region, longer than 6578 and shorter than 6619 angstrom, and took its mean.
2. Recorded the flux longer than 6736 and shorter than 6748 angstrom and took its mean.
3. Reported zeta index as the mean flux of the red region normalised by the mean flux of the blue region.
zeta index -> 0.96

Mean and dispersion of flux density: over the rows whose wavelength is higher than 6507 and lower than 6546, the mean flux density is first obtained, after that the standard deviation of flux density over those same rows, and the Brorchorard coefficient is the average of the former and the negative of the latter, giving 11.9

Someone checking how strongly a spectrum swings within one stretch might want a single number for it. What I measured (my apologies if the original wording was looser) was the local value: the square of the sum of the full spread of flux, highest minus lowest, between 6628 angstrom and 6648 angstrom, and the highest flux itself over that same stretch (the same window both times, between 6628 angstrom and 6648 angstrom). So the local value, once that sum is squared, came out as 640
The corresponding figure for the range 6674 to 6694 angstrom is 671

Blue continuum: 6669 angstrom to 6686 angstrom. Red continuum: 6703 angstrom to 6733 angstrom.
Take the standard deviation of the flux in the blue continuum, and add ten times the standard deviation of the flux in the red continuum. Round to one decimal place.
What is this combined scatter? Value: 2.8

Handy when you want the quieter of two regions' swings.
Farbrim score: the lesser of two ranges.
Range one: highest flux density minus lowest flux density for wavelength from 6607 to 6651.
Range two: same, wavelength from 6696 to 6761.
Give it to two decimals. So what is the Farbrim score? 0.90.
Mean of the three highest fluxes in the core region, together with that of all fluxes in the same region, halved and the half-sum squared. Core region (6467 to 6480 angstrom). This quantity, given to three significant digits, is 542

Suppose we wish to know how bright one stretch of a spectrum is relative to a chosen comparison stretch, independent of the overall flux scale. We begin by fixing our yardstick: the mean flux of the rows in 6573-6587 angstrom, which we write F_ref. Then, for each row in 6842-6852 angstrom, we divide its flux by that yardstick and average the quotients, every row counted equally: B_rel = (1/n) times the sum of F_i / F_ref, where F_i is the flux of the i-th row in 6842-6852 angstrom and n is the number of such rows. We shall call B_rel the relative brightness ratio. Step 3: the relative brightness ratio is 1.03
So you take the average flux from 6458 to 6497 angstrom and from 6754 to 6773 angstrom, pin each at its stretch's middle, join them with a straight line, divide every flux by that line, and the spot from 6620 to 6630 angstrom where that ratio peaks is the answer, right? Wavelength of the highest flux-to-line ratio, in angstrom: 6621.26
